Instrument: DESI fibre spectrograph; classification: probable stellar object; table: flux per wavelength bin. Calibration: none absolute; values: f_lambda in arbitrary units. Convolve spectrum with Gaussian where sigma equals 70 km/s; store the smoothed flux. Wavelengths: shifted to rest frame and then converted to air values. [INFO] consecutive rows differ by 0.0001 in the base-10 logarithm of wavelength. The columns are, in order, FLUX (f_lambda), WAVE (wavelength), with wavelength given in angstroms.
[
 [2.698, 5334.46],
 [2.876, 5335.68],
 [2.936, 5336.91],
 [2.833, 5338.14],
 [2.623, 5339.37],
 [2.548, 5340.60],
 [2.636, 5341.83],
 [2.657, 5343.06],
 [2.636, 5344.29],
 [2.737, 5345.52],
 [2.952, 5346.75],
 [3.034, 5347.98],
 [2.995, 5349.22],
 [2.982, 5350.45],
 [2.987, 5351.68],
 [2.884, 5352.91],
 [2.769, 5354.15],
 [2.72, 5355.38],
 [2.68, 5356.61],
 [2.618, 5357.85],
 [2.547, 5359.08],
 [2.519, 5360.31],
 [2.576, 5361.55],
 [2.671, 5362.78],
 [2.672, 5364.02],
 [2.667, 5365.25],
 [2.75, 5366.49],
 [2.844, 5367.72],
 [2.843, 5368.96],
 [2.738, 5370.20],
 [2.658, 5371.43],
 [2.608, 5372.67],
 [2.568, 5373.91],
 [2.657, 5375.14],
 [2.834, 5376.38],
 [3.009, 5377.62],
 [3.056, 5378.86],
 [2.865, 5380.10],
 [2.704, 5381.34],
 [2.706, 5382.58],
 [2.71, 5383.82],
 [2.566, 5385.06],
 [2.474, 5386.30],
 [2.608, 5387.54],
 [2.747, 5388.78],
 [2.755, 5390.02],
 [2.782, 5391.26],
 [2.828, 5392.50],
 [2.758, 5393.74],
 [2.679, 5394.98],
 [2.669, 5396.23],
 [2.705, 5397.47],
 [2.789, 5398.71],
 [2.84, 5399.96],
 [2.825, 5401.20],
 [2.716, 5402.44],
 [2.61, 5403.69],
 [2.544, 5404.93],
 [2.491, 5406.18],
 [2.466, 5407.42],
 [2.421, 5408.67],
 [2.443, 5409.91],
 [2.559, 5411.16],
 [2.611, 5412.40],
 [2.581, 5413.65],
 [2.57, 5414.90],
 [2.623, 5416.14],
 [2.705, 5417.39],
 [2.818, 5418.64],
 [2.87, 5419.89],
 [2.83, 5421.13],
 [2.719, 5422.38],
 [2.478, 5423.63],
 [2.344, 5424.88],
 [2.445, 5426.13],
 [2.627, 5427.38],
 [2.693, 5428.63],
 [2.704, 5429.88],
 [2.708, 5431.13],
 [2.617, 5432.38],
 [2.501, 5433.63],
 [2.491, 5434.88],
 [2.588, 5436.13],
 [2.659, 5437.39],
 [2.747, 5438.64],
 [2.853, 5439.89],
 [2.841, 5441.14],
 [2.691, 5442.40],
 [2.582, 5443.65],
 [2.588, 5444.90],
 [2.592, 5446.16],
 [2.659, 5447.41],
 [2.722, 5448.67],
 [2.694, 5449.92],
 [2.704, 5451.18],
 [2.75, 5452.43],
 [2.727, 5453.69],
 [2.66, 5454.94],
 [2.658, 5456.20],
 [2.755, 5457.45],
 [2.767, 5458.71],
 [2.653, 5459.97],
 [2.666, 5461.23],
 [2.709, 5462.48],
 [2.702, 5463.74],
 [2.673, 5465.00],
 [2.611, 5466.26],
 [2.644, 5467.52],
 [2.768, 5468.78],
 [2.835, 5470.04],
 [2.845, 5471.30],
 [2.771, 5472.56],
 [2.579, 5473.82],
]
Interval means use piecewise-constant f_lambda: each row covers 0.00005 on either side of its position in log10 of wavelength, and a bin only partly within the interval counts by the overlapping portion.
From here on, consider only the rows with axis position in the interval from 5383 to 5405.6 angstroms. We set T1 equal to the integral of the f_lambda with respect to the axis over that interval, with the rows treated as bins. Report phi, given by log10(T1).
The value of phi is 1.79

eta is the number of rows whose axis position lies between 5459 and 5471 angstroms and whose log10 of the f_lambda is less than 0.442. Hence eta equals 7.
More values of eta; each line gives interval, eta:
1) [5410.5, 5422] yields 6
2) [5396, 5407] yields 6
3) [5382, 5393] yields 7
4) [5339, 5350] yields 6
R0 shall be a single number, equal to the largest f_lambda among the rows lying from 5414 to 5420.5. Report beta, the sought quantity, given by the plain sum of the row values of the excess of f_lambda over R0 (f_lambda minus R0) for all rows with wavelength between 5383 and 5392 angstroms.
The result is -1.4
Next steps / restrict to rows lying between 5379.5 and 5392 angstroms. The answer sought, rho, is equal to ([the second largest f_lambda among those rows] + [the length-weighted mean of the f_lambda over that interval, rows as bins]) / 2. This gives 2.74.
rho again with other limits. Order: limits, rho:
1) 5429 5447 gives 2.75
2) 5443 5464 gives 2.72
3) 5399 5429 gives 2.73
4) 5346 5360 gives 2.91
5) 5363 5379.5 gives 2.88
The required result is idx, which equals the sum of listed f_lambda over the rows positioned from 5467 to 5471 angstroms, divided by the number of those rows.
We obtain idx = 2.75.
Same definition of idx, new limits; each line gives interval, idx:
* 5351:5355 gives 2.88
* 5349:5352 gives 2.99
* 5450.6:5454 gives 2.73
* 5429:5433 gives 2.68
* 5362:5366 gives 2.67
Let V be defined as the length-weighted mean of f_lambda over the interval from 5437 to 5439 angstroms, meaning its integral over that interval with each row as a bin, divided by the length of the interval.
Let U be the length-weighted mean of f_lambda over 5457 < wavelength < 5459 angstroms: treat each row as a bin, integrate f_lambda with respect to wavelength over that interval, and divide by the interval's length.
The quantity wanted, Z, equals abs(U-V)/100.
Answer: 0.0005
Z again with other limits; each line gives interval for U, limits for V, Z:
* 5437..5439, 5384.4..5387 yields 0.0018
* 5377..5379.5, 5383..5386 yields 0.0040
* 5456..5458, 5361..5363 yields 0.0010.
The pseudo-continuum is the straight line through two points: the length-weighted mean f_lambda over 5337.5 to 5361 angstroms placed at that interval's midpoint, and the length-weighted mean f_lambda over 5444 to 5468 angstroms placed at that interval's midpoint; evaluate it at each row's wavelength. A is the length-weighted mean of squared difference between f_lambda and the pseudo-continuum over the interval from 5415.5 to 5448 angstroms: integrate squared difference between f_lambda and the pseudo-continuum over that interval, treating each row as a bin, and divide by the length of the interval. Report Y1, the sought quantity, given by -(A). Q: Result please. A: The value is -0.0190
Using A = 0.0190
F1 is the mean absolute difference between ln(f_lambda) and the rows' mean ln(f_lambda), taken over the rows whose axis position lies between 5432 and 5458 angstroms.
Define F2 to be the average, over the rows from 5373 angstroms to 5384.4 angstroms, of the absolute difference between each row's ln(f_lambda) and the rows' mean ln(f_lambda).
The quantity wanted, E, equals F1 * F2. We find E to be 0.0013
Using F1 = 0.028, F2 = 0.048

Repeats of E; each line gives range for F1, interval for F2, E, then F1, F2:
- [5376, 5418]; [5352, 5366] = 0.0012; 0.044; 0.028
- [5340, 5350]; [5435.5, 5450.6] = 0.0016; 0.059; 0.027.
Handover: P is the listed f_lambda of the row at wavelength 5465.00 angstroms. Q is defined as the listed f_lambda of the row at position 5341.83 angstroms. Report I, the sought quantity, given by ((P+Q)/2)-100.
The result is -97.3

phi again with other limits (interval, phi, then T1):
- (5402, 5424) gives 1.76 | 57.5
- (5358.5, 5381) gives 1.79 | 61.3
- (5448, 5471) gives 1.79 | 62.3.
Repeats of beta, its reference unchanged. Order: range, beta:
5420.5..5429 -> -2.0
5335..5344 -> -1.0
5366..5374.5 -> -1.1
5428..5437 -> -1.8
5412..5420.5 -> -1.3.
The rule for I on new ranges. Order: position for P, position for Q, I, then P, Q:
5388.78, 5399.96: -97.2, 2.747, 2.84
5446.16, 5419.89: -97.3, 2.592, 2.87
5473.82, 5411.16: -97.4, 2.579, 2.559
